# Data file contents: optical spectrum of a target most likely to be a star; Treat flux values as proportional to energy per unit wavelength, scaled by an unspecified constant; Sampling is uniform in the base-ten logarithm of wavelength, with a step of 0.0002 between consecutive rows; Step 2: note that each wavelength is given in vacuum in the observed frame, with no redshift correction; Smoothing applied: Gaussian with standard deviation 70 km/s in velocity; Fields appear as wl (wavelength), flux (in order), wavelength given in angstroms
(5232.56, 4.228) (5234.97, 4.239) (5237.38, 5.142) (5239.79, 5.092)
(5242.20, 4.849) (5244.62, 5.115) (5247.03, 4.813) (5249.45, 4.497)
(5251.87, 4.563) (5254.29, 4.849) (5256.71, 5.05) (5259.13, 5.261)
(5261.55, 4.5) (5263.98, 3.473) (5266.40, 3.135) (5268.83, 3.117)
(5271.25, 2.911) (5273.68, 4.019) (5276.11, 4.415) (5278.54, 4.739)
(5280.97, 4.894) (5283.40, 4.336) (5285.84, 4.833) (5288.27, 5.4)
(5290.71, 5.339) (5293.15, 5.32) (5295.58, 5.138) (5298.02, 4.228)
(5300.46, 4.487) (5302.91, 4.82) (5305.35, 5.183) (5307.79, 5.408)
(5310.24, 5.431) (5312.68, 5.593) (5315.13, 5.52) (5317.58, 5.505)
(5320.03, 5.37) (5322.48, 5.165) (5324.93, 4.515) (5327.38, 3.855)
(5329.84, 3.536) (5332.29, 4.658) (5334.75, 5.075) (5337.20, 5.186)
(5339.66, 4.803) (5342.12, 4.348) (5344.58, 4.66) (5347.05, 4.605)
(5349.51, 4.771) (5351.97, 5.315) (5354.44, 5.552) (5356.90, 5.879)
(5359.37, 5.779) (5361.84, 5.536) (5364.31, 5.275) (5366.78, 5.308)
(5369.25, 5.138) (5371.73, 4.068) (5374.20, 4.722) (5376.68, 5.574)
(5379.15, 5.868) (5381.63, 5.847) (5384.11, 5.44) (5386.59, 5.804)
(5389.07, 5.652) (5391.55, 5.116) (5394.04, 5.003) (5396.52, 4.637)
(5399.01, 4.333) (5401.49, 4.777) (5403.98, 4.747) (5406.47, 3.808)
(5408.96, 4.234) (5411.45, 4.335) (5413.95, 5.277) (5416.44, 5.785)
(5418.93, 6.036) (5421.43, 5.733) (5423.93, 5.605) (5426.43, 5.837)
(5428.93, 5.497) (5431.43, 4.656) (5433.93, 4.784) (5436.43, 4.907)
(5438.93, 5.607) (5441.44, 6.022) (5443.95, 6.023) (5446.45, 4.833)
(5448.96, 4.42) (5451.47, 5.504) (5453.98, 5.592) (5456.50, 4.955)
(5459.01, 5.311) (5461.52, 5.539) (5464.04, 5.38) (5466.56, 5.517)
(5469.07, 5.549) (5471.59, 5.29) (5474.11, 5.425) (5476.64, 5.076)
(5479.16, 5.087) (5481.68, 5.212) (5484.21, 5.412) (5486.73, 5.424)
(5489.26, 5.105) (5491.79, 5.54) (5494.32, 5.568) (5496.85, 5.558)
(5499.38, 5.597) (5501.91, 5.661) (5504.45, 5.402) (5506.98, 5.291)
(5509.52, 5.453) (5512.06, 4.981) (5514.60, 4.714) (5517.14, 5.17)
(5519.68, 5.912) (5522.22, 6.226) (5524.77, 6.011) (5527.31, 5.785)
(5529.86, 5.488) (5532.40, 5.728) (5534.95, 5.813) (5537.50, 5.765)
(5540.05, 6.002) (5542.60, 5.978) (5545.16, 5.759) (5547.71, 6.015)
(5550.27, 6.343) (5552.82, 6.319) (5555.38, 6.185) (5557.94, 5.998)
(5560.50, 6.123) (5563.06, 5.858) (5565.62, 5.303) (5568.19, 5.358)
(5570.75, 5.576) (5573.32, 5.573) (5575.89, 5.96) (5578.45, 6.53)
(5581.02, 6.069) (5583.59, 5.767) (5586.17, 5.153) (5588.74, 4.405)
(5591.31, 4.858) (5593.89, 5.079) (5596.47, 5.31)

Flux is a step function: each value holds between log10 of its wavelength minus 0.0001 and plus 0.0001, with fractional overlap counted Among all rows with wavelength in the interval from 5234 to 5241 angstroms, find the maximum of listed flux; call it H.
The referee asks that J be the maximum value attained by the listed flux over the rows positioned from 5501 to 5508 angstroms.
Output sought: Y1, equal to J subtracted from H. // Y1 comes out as -0.5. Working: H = 5.142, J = 5.661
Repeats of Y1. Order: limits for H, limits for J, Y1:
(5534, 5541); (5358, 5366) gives 0.2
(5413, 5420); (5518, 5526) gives -0.2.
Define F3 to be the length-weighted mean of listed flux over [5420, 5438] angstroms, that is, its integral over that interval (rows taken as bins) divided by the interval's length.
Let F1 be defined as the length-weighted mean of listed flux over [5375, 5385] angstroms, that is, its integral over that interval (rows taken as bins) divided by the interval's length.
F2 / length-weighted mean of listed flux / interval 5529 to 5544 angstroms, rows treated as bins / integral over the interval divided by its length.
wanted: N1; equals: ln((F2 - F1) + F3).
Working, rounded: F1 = 5.6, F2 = 5.8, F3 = 5.3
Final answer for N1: 1.70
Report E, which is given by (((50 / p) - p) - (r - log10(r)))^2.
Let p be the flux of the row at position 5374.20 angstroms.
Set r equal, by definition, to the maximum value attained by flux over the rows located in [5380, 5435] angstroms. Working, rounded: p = 4.722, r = 6.036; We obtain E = 0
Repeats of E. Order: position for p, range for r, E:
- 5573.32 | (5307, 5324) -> 2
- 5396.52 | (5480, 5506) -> 2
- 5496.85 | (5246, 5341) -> 2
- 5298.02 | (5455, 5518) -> 7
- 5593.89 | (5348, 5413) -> 0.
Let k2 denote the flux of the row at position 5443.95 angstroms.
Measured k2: 6.023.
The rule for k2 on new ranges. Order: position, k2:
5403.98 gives 4.747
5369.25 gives 5.138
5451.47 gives 5.504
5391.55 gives 5.116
